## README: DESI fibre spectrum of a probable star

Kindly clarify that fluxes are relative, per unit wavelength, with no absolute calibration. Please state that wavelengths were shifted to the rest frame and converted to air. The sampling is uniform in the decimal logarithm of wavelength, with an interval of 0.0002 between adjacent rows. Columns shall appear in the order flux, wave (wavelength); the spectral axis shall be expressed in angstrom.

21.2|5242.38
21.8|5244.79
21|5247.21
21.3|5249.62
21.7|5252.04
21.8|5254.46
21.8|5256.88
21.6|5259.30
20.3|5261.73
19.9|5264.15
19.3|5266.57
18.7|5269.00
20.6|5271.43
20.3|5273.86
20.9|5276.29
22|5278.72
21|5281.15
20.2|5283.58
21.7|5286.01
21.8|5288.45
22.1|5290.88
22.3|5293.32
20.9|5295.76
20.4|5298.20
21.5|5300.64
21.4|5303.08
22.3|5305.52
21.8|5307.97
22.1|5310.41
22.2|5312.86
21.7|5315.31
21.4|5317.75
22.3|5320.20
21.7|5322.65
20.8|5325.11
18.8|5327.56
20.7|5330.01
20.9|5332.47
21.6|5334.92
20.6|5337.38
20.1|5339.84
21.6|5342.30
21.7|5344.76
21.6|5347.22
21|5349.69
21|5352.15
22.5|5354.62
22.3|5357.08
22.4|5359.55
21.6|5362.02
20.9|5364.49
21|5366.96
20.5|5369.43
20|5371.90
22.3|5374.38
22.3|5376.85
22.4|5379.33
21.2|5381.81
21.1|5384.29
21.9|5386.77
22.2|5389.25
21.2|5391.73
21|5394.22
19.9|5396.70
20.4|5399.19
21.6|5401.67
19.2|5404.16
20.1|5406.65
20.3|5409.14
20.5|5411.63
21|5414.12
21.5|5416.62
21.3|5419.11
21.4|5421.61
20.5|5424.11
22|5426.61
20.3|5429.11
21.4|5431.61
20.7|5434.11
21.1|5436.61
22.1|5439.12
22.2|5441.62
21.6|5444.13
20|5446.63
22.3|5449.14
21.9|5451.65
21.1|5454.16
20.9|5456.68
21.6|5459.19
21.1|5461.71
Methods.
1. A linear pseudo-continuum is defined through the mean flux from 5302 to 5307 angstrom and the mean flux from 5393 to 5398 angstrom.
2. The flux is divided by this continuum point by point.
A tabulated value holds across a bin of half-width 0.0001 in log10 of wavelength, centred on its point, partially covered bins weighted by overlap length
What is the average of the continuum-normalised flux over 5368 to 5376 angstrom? 1.01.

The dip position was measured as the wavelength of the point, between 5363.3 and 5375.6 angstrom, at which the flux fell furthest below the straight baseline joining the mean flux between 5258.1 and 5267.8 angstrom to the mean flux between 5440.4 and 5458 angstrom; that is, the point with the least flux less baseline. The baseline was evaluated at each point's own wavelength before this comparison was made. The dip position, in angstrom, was 5371.90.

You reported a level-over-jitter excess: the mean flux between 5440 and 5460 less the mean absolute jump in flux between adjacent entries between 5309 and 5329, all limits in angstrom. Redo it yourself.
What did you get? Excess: 20.7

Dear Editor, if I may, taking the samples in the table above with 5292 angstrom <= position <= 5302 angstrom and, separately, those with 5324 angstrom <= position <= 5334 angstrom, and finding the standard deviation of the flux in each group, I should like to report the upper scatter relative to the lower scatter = 1.2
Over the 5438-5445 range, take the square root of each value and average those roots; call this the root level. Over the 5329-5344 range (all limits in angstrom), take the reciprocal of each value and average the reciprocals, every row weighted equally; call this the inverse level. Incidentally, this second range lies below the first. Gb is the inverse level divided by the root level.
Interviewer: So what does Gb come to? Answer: 0.0102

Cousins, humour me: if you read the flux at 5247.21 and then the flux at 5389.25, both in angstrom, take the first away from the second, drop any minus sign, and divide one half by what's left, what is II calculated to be 0.42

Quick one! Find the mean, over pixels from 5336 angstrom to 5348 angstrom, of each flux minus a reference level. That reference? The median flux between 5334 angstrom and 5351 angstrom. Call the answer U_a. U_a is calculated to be -0.5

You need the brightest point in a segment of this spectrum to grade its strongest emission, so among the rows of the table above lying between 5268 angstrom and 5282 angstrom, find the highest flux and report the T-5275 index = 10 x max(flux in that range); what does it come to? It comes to 220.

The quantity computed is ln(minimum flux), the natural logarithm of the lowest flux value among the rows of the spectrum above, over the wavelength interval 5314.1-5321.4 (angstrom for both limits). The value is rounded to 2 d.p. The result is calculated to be 3.06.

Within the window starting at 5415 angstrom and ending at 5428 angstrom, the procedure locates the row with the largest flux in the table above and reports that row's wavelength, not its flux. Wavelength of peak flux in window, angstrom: 5426.61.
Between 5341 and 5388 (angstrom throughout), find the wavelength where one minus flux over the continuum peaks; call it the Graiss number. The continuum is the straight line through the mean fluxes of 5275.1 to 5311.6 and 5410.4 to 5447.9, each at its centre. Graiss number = 5371.90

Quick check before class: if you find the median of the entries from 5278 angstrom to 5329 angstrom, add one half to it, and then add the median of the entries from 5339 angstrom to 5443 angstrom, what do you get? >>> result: 43.4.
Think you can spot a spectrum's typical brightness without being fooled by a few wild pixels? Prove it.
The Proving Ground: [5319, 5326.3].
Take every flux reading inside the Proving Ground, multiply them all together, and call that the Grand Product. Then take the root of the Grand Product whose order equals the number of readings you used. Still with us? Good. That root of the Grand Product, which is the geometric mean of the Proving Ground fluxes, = 21.6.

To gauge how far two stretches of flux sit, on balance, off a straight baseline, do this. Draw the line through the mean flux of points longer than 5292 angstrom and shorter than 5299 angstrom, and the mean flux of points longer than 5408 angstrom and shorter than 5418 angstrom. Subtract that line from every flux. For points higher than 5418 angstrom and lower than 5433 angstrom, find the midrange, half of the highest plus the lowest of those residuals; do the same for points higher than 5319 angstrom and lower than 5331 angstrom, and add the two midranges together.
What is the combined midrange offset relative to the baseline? -0.2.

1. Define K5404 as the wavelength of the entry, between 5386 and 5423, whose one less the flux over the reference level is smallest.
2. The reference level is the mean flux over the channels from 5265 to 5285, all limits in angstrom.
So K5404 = 5389.25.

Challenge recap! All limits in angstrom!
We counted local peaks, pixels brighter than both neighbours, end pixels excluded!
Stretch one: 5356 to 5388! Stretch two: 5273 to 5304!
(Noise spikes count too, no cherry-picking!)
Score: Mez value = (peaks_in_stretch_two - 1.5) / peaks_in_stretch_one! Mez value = 0.50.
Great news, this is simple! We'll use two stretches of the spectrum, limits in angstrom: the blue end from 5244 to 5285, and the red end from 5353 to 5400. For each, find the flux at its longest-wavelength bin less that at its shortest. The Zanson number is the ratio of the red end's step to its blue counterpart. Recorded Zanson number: 1.3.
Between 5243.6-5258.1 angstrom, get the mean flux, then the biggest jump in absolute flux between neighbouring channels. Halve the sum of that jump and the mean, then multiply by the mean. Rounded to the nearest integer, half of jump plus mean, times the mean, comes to 241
